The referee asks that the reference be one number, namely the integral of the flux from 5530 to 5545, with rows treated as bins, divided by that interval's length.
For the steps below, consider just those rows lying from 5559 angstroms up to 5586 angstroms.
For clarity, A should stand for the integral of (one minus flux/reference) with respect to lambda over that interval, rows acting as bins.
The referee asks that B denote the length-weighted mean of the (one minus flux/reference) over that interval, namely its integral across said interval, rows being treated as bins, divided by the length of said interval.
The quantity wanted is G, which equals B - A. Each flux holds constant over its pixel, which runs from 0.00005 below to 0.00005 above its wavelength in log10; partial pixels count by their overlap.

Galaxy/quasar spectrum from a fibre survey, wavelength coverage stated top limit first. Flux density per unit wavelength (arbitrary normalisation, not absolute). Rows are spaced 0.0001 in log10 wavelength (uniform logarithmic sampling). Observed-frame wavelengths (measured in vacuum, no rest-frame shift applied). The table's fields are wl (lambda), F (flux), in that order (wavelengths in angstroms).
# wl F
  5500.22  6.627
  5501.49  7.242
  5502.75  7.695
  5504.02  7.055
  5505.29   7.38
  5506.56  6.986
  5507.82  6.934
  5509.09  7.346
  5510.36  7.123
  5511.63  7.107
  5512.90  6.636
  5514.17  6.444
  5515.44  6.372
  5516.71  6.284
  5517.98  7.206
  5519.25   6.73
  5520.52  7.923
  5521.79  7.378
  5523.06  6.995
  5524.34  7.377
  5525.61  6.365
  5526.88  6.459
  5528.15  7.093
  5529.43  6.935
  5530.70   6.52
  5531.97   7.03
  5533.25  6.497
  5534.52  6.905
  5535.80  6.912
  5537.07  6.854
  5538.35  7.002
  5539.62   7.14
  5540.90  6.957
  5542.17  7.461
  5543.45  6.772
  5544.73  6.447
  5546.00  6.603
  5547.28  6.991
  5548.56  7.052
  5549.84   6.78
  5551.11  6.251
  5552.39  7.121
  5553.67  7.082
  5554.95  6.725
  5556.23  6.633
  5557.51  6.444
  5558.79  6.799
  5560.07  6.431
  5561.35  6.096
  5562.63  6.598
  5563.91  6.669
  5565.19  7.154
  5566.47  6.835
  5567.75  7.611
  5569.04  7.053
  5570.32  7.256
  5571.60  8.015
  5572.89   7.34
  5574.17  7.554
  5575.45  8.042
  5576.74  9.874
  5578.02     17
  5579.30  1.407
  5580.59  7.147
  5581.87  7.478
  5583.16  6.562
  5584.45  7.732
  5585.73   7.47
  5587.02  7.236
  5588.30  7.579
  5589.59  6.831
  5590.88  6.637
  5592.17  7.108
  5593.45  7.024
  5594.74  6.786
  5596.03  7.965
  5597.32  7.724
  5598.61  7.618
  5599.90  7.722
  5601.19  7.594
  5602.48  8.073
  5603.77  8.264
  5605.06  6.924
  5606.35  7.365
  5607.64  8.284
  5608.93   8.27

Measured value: 2.3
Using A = -2.3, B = -0.09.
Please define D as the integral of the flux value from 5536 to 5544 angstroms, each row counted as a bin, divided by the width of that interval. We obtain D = 7.03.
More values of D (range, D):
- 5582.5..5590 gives 7.25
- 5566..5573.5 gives 7.36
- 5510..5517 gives 6.66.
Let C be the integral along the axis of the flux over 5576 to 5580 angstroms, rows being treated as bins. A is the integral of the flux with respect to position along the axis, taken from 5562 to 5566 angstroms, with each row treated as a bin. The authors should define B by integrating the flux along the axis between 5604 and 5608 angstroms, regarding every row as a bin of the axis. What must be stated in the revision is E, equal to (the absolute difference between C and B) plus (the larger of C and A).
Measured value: 45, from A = 27.3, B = 30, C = 37.4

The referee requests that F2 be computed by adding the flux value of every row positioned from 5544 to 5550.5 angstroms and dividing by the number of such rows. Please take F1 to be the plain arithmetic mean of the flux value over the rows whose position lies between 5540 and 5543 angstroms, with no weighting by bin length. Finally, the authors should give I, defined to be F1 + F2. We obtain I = 14.0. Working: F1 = 7.21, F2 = 6.8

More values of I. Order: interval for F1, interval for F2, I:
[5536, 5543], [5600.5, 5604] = 15.1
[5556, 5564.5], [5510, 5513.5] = 13.5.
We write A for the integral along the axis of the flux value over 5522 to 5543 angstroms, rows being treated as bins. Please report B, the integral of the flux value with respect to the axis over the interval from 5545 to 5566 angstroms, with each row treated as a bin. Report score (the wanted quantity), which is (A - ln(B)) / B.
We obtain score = 0.99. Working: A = 145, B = 141.0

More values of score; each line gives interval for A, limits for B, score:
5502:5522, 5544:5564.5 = 0.99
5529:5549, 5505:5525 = 0.95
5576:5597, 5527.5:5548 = 1.10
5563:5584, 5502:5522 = 1.11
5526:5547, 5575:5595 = 0.91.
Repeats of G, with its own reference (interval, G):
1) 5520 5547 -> 0.2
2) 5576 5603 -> 2.9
